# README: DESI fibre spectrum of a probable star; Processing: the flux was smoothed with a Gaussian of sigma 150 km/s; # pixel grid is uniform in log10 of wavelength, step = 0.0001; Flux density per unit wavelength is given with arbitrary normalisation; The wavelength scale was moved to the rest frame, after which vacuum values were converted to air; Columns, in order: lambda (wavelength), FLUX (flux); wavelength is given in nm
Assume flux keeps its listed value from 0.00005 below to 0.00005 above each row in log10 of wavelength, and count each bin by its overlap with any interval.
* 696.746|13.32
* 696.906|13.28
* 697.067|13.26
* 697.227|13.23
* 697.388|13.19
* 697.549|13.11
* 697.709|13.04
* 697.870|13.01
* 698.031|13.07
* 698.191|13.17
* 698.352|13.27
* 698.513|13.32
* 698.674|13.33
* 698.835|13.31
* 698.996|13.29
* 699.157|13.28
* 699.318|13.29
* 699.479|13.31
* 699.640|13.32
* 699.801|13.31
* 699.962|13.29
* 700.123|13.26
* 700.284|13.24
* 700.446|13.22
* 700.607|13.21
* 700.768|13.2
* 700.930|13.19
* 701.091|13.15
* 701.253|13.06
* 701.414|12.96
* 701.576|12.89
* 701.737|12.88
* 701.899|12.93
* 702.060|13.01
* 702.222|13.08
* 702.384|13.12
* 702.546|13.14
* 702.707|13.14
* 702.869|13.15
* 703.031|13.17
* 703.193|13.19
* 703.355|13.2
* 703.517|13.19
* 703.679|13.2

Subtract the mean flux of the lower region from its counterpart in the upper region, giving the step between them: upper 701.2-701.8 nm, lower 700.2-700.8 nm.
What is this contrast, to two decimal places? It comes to -0.27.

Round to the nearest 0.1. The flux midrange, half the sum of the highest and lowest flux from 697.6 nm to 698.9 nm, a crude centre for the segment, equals 13.2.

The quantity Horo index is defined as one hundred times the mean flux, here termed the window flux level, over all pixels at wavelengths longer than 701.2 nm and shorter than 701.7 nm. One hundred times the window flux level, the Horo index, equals 1297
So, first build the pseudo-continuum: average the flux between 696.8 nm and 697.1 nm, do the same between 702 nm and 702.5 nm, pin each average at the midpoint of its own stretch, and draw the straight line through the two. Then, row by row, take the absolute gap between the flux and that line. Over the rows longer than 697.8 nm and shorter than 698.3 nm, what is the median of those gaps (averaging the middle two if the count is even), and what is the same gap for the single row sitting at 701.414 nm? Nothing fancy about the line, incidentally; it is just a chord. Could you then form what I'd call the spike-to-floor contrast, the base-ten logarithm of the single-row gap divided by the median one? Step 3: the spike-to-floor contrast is -0.1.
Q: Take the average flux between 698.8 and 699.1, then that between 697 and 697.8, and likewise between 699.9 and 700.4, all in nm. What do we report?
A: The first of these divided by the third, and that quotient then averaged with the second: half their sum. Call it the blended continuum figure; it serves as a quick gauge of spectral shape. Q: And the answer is 7.08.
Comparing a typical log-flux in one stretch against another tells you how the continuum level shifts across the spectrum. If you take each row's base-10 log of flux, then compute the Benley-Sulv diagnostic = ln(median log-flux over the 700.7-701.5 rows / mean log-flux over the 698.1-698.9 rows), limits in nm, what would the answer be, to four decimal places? -0.0038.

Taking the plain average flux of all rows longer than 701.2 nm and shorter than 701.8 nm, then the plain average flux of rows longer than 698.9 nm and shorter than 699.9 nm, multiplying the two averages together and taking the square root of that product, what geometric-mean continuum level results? 13.1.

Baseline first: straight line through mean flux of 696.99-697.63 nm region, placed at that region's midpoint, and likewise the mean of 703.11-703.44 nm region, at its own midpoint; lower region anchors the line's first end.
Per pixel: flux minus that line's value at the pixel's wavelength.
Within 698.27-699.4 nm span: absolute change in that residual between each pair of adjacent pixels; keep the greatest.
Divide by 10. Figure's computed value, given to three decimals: 0.005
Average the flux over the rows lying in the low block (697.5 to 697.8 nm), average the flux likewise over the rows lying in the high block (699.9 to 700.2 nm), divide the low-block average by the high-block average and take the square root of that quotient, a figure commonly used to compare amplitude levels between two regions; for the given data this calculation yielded 0.992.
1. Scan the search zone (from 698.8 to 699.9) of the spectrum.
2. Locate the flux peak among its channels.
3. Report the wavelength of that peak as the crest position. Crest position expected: 699.640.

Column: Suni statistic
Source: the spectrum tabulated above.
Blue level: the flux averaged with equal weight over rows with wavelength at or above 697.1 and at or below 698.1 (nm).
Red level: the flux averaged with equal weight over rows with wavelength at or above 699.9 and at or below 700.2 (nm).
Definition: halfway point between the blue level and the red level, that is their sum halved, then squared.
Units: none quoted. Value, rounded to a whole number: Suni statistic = 174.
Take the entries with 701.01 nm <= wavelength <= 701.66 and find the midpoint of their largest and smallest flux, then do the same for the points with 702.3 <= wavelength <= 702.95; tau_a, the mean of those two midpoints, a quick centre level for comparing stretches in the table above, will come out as 13.1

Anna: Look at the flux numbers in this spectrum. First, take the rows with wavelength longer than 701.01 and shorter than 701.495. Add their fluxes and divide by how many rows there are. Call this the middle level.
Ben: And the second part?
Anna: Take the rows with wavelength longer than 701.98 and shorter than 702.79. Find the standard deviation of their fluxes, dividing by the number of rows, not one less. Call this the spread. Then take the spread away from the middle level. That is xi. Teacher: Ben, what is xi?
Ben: 13.0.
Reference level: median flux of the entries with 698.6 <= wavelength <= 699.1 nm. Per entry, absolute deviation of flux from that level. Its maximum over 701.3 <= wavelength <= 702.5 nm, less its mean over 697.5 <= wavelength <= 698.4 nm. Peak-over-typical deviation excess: 0.23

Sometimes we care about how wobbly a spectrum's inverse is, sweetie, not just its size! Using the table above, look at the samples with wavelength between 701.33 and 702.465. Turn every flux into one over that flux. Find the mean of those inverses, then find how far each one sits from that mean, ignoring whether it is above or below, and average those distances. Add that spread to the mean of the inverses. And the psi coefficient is 0.0775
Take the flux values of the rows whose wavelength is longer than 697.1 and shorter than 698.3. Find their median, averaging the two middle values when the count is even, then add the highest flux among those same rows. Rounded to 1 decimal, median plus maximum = 26.3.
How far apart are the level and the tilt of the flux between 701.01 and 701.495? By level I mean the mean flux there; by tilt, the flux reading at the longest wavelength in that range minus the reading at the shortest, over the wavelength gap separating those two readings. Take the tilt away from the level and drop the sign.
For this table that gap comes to 13.6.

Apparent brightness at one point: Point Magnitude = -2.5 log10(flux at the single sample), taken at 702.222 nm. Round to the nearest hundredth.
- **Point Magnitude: -2.79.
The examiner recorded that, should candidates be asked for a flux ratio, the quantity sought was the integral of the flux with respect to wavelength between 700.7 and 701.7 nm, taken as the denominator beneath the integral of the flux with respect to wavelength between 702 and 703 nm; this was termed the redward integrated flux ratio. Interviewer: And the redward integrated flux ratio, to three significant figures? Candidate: 1.00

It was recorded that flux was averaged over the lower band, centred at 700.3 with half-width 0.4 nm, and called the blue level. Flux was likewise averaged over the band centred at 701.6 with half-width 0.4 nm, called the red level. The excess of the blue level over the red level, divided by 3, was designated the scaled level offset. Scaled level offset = 0.10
